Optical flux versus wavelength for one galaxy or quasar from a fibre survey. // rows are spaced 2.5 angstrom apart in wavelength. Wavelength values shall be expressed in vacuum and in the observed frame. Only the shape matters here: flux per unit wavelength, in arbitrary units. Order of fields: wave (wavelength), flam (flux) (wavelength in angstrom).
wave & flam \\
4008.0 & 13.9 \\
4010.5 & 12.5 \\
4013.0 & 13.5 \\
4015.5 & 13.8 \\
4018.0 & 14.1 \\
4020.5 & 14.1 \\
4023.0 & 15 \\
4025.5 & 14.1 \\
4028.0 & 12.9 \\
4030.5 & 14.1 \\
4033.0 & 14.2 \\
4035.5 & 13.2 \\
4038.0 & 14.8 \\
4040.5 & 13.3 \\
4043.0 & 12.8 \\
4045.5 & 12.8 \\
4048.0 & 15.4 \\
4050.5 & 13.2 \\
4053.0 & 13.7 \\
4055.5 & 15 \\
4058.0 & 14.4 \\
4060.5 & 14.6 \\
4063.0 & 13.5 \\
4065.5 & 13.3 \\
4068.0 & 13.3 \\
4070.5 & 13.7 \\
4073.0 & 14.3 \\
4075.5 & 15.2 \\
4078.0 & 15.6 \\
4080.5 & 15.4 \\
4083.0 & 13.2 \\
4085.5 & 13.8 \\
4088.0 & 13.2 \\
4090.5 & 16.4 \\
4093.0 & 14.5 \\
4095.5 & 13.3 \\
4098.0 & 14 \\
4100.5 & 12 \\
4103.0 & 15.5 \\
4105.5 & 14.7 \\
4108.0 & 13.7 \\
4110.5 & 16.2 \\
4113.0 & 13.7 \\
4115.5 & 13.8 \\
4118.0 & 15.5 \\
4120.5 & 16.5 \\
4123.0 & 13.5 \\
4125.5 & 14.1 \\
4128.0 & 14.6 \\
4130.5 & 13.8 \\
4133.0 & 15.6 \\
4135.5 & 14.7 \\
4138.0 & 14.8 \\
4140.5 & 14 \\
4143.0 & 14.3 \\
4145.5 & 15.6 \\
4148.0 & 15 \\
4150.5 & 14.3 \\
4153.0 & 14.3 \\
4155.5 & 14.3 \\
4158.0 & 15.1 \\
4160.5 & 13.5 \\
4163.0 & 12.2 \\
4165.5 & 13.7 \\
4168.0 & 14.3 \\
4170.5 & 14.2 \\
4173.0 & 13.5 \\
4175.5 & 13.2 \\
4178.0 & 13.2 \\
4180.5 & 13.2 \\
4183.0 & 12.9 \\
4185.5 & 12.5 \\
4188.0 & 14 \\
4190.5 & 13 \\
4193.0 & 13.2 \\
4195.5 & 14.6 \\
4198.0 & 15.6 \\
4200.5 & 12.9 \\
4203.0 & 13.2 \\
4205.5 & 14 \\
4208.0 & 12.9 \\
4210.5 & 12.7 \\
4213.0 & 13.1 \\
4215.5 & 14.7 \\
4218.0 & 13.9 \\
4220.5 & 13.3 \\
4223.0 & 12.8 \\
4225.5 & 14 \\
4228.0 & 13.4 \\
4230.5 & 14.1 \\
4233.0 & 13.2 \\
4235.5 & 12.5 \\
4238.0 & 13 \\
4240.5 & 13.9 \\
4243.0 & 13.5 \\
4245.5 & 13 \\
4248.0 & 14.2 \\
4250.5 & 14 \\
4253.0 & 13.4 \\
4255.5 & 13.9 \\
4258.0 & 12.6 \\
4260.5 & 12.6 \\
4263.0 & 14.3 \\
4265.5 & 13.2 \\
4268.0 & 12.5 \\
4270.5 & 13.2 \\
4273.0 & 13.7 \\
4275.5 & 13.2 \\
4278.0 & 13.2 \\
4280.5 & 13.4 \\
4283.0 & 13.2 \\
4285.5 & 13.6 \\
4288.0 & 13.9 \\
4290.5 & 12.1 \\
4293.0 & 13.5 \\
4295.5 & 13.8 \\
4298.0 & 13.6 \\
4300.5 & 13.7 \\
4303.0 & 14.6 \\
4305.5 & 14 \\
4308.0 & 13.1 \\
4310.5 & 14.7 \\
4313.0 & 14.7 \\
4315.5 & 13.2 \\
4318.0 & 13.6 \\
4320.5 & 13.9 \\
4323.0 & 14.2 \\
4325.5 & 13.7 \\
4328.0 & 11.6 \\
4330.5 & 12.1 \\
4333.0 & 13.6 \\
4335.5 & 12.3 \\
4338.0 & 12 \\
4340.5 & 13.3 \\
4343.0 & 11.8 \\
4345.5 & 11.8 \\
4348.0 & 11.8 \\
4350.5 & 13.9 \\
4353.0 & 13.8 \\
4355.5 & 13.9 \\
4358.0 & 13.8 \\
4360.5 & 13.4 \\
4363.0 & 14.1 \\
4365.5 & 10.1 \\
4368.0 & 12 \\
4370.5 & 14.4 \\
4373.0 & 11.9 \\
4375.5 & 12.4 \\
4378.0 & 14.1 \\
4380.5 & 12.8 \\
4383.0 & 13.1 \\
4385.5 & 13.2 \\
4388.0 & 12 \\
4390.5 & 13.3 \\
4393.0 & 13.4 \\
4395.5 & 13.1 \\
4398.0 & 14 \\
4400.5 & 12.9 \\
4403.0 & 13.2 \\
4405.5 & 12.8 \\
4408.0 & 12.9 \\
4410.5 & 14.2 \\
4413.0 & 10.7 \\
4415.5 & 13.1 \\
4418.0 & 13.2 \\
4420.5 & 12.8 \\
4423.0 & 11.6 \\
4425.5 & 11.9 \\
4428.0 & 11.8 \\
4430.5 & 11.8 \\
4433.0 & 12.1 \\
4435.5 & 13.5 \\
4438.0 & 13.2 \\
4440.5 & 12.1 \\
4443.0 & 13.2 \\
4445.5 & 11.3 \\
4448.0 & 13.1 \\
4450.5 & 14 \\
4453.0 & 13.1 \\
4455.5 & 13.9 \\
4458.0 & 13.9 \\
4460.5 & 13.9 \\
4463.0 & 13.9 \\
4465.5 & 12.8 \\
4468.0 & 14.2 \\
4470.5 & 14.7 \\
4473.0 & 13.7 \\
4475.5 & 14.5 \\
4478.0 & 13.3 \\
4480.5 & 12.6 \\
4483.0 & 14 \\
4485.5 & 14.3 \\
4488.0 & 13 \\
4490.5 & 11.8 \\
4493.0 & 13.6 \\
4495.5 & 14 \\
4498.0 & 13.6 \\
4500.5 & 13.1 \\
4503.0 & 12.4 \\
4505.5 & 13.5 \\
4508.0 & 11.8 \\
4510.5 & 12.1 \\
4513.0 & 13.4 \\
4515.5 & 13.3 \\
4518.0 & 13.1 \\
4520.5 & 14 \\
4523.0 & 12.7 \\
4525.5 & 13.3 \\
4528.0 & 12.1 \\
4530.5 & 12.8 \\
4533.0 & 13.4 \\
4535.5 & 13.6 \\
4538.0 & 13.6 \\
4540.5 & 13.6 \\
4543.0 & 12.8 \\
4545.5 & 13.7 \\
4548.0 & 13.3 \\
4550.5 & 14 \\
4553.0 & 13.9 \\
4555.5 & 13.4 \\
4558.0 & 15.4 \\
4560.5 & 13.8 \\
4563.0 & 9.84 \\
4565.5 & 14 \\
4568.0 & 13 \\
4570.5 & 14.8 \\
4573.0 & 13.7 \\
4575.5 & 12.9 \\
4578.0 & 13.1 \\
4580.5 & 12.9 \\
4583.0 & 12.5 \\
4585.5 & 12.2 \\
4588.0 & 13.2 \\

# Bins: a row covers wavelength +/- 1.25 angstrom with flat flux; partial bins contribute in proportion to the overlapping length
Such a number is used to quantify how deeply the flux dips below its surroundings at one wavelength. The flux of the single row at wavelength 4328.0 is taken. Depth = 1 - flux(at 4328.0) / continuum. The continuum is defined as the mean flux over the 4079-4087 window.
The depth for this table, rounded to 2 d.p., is 0.18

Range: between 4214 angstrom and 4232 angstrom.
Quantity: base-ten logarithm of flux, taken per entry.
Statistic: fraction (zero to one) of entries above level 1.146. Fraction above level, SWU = 0.43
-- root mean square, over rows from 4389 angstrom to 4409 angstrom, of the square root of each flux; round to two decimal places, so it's 3.63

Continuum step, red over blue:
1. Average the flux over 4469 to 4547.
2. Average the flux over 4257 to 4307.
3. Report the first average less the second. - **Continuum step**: -0.12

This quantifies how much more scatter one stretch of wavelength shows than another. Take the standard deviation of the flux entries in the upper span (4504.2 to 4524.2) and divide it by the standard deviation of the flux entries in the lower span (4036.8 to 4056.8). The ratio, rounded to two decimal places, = 0.71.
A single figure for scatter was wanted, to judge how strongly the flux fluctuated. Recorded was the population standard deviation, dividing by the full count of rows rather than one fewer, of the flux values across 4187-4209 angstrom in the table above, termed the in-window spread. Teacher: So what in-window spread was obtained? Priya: 0.9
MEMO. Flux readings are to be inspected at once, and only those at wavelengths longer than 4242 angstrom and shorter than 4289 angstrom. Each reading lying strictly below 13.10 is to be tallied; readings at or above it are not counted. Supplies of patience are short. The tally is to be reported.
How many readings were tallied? 4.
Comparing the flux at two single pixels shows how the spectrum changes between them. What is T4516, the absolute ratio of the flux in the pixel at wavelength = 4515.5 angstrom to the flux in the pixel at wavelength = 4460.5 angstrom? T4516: 0.96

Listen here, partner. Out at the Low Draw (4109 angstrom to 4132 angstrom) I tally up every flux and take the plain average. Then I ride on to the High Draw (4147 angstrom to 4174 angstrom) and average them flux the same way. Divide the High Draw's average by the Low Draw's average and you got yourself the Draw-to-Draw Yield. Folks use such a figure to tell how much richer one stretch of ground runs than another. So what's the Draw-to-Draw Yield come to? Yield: 0.96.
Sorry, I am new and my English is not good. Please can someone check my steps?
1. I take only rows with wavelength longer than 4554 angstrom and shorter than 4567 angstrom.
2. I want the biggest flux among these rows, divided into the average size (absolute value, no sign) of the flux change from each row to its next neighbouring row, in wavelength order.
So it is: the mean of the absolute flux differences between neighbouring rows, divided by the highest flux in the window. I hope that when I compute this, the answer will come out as 0.19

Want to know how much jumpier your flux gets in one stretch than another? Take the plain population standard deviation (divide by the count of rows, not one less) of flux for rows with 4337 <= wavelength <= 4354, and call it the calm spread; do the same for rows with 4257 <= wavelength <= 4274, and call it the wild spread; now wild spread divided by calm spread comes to 0.7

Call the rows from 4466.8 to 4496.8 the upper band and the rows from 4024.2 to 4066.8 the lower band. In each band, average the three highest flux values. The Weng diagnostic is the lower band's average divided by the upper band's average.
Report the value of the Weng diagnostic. 1.04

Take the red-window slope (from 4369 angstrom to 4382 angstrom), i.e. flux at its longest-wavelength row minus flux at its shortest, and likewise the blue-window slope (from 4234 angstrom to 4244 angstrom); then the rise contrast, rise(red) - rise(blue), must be -2.6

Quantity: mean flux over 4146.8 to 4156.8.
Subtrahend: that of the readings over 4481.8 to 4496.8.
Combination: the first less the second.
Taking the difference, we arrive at 1.0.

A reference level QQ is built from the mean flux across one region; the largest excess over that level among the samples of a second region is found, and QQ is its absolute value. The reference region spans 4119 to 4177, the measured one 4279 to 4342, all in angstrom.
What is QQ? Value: 0.4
